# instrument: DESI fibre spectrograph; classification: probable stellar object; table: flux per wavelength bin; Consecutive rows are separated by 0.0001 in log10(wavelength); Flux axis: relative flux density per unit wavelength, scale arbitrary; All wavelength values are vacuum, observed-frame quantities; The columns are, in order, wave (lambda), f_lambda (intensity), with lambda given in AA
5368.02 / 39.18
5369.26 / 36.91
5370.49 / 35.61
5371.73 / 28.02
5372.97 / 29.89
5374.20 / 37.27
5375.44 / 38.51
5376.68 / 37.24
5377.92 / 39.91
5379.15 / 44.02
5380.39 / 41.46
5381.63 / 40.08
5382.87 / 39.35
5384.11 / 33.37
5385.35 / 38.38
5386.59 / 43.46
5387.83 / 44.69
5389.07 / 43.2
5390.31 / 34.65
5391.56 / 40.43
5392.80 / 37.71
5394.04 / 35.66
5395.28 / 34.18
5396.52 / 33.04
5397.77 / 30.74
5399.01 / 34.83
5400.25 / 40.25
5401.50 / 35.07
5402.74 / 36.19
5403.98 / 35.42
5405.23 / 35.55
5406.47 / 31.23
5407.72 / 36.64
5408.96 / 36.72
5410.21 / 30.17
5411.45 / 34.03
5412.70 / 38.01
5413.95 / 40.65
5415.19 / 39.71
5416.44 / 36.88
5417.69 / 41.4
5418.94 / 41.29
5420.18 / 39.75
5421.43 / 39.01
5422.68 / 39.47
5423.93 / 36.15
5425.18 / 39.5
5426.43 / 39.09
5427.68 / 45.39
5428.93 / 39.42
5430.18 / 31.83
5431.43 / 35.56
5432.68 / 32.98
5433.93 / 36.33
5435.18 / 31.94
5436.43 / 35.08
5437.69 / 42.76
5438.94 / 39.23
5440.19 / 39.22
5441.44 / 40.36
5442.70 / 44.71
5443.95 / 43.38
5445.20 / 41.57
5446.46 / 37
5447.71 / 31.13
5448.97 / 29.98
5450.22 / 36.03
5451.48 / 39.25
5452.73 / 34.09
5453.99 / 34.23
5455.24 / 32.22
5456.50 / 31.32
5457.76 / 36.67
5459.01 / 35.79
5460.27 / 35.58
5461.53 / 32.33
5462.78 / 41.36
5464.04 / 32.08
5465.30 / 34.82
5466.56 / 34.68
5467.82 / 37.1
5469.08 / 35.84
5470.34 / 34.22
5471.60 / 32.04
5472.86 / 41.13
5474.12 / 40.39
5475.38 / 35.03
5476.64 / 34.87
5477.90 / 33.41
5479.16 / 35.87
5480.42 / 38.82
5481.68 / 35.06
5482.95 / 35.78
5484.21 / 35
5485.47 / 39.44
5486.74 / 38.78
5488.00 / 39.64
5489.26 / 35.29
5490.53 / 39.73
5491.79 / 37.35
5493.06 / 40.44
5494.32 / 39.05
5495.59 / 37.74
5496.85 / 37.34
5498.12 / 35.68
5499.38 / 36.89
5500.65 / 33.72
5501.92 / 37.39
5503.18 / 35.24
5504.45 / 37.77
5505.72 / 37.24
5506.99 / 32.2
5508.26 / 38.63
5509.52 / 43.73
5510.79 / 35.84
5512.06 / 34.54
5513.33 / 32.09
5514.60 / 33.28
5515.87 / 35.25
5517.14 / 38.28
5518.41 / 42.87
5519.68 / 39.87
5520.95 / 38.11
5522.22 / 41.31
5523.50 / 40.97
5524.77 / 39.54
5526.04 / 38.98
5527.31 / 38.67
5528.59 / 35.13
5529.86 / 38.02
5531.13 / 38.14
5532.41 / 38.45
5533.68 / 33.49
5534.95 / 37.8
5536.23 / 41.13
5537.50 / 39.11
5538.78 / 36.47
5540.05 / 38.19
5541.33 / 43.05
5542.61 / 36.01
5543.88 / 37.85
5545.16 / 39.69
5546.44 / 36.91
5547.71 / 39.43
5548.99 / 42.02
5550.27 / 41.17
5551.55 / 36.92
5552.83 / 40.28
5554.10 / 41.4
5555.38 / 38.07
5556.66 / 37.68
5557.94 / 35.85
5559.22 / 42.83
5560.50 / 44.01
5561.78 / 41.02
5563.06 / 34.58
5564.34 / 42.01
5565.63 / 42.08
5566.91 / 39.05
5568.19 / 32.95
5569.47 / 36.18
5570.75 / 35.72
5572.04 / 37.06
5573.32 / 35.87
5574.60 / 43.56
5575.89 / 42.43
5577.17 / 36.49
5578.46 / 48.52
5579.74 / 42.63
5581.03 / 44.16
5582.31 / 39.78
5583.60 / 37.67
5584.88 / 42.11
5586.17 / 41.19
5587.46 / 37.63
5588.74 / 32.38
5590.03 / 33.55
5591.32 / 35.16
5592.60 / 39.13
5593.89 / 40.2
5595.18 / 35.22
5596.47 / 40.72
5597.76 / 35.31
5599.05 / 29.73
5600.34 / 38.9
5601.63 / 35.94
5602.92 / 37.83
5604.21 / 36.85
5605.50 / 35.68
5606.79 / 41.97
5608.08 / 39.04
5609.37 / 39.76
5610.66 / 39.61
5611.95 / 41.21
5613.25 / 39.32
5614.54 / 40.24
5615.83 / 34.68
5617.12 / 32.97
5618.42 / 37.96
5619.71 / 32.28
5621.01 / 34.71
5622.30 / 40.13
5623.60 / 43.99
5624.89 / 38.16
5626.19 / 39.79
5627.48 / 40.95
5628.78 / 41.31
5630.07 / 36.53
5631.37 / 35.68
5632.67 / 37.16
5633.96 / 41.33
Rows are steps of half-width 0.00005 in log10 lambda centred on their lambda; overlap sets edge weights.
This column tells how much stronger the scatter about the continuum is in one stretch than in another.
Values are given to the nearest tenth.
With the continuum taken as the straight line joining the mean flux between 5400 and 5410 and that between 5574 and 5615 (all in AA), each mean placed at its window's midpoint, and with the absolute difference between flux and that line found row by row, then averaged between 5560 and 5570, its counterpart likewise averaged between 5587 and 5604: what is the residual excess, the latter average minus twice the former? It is -3.8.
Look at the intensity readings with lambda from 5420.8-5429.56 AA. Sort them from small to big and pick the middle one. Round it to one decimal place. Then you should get 39.4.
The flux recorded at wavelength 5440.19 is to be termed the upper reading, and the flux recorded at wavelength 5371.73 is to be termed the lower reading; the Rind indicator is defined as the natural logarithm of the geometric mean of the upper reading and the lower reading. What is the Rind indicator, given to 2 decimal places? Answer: 3.50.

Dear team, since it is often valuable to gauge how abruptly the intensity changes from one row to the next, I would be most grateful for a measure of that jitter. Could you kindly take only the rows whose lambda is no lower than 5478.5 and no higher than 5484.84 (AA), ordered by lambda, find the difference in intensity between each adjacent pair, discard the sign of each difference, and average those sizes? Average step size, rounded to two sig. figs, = 2.1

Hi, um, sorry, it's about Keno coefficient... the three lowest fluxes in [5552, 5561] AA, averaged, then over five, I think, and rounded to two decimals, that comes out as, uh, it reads 7.44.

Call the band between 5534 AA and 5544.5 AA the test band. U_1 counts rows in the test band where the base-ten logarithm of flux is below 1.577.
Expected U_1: 2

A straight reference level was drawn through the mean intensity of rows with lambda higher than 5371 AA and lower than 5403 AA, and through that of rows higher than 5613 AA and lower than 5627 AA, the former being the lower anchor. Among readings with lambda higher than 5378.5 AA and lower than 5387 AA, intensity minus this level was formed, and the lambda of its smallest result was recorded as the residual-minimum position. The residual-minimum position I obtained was 5384.11 AA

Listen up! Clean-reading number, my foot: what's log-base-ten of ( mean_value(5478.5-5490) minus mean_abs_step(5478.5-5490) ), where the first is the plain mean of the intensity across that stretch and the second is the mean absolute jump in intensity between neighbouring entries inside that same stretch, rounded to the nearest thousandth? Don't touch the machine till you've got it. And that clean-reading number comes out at 1.541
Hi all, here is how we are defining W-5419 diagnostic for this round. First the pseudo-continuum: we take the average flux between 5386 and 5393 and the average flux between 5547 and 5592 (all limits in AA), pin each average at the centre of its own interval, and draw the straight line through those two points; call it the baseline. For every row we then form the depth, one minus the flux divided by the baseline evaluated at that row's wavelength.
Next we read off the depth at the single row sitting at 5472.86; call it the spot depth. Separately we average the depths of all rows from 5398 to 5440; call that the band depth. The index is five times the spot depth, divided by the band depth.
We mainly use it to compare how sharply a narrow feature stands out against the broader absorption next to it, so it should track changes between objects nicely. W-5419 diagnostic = -2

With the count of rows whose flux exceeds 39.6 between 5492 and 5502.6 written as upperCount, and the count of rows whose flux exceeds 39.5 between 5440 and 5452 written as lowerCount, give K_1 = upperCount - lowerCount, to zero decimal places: -3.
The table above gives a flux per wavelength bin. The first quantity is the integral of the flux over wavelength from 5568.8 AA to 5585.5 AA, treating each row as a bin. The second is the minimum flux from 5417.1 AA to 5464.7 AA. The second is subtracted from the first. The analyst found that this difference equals 641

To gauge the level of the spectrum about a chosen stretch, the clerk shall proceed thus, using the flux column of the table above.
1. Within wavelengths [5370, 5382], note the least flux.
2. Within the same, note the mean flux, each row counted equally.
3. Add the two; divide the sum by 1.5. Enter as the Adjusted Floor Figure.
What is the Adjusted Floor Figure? 43.5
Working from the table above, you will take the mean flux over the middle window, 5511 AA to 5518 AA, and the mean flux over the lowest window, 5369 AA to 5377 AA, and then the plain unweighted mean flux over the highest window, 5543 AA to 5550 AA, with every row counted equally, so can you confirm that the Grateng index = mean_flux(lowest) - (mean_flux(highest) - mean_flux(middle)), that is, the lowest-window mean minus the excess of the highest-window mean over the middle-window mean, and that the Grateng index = 30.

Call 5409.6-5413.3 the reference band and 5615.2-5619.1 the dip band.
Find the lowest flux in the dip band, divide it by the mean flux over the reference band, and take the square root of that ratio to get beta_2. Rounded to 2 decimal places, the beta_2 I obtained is 0.98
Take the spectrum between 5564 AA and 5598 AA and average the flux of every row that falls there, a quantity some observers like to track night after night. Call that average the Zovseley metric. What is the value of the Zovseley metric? 38.8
